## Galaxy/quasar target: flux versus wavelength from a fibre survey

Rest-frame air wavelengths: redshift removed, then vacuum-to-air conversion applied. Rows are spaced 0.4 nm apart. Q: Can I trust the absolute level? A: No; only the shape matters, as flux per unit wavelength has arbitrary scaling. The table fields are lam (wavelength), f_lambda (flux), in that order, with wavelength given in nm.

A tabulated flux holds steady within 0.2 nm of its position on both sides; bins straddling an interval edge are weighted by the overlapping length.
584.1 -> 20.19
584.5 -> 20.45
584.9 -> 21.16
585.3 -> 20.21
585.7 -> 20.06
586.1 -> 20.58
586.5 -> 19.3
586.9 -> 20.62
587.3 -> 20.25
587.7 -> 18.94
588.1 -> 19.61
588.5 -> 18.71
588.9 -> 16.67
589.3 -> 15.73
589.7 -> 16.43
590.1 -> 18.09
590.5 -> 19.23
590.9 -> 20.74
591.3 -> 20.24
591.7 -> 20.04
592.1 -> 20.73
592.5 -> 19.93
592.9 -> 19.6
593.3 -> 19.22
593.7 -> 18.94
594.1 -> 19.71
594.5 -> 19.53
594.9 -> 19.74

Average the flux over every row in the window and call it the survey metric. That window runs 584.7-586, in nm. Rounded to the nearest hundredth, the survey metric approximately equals 20.48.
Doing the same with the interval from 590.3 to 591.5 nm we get 20.07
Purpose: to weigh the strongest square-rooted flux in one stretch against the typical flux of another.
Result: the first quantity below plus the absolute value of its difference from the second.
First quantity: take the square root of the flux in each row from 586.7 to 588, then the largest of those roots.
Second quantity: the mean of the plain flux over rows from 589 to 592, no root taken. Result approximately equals 18.6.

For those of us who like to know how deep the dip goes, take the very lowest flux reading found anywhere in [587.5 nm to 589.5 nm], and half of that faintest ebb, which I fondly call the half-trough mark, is 7.9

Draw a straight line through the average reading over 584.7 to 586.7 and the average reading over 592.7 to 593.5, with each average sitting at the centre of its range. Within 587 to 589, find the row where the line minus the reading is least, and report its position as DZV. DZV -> 587.3 nm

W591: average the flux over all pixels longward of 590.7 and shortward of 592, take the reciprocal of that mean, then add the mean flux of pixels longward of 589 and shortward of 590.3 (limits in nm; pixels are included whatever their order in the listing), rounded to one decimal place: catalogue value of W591 16.8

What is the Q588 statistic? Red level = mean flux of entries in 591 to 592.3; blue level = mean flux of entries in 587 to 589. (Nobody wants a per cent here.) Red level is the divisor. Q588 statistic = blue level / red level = 0.93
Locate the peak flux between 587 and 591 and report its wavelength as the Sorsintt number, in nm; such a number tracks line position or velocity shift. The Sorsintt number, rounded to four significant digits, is 590.9 nm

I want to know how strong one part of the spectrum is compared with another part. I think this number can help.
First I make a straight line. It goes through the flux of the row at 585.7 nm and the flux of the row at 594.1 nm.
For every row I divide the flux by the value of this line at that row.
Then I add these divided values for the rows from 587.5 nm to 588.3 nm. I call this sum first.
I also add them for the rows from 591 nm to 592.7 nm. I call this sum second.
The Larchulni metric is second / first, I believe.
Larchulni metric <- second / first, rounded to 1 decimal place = 2.1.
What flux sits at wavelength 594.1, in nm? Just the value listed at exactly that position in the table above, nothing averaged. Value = 19.71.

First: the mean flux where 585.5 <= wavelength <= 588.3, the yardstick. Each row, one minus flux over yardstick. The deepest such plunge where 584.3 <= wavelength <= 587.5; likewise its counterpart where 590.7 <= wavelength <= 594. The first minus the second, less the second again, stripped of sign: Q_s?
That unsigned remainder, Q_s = 0.067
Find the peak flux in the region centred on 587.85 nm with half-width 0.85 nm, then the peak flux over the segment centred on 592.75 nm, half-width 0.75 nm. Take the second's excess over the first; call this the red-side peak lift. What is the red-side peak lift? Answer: 0.5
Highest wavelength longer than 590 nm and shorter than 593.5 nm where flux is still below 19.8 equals 593.3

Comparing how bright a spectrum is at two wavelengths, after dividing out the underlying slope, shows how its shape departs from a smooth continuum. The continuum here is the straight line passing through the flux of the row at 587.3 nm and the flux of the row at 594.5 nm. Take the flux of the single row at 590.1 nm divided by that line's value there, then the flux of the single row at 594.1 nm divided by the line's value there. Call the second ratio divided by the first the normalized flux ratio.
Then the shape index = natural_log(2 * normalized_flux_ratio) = 0.80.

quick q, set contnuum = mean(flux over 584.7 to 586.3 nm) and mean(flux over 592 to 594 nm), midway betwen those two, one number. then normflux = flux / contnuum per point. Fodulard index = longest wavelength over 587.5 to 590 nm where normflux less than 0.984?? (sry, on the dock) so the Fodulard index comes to 589.7 nm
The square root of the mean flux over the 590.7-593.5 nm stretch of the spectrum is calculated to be 4.48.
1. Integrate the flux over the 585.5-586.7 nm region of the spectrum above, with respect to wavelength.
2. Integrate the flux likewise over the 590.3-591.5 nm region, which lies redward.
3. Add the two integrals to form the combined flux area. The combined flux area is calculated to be 48.1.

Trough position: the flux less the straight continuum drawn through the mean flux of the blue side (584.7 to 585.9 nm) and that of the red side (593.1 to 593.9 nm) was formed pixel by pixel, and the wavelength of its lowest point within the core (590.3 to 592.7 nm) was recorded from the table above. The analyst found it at 590.5 nm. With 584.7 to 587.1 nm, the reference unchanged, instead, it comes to 586.5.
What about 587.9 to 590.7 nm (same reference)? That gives 589.3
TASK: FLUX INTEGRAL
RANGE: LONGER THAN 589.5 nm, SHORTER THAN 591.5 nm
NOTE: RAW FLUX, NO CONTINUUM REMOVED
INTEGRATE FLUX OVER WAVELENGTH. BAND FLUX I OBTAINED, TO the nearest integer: 38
